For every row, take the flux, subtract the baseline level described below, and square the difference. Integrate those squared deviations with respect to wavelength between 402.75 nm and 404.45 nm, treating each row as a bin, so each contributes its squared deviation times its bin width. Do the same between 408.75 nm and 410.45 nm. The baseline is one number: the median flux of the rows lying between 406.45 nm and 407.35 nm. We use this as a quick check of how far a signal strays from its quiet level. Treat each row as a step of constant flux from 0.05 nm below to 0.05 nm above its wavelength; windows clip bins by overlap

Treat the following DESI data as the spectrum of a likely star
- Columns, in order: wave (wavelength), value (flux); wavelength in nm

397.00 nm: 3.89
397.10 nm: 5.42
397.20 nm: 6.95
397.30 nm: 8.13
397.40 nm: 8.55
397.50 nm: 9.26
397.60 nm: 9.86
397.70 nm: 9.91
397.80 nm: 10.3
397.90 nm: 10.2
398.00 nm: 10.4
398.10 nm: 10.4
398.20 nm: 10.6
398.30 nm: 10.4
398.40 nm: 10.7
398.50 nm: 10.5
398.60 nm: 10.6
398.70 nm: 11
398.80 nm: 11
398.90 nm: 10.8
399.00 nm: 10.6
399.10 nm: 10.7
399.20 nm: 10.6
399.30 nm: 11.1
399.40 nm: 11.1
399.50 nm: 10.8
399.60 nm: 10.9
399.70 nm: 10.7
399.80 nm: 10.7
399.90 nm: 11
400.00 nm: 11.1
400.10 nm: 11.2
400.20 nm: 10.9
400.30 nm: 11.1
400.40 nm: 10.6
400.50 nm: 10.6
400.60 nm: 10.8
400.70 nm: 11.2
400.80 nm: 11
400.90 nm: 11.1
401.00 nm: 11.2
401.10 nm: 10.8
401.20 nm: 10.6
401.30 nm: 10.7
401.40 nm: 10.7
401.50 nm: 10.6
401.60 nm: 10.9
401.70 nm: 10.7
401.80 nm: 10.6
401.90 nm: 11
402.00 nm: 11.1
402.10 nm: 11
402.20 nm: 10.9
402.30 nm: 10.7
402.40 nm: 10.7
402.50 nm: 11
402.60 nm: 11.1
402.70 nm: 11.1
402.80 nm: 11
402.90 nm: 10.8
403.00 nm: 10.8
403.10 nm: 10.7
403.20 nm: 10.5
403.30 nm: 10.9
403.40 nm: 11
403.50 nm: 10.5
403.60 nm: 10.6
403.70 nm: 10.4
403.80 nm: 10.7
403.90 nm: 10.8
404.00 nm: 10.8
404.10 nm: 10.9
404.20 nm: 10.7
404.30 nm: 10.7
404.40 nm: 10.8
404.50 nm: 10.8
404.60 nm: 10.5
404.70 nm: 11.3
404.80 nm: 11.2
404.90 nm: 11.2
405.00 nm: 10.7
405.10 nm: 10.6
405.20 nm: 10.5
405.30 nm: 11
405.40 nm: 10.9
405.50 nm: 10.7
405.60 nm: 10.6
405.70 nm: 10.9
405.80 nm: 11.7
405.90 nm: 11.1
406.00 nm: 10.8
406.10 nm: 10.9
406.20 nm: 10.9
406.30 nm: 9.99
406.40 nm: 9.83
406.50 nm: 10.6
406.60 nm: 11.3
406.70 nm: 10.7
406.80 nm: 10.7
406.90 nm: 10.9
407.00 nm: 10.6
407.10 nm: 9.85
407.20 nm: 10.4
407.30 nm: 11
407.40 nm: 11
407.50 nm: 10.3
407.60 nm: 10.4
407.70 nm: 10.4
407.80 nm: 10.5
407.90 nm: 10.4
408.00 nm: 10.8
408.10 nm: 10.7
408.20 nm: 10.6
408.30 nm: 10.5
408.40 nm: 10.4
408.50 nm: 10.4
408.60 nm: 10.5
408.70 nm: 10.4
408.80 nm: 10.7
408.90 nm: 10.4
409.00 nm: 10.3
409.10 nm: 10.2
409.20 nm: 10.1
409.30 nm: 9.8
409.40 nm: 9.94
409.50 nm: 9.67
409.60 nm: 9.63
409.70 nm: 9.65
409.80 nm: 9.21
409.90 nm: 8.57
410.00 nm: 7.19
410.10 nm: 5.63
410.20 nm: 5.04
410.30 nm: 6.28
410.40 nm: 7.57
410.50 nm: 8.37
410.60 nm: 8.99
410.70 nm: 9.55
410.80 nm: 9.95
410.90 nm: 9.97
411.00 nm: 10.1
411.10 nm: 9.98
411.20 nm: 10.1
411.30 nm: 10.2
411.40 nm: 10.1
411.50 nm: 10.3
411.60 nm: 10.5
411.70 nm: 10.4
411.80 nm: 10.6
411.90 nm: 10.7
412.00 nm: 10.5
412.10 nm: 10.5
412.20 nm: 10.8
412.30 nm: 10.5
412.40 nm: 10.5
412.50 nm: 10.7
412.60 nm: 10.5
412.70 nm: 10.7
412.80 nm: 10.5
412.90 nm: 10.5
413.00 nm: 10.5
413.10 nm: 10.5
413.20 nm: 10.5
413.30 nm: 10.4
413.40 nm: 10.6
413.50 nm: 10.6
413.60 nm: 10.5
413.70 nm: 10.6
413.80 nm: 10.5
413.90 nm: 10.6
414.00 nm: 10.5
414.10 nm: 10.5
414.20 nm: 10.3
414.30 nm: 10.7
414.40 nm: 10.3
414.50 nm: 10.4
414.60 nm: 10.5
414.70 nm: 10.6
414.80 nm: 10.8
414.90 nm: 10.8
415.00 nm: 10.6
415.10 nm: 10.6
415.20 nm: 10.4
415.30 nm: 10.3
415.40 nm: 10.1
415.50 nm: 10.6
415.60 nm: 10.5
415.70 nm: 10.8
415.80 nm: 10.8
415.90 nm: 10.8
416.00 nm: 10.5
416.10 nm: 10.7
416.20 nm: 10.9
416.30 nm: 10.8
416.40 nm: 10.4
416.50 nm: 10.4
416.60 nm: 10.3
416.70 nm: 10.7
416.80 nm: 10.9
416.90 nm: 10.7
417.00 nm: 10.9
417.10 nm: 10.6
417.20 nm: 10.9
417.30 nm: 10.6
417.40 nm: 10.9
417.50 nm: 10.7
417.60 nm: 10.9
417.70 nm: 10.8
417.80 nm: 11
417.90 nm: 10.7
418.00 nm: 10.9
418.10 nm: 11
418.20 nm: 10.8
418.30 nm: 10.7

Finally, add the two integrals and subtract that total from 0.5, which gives -10.7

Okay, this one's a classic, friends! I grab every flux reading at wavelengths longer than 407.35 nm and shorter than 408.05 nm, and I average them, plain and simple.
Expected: 10.5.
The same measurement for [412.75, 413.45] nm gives 10.5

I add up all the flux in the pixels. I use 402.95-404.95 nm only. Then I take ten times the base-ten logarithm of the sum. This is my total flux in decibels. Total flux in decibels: 23.3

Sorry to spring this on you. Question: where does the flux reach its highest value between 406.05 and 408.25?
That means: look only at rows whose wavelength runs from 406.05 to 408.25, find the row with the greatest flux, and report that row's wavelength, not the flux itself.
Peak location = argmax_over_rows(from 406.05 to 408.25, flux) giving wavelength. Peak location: 406.60 nm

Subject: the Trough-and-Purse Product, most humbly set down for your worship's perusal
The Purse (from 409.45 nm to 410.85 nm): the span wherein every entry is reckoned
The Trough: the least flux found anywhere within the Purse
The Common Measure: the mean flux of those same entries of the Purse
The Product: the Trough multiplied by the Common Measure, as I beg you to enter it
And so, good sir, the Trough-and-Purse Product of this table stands 42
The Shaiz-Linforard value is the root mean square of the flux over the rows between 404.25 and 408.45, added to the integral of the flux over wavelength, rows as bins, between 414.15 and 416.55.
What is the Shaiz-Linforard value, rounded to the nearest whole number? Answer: 36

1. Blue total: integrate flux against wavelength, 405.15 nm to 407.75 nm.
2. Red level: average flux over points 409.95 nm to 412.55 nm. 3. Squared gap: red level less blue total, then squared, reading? 338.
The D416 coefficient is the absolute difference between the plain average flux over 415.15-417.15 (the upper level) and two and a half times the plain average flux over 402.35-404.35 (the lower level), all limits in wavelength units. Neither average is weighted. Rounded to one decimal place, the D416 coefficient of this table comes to 16.4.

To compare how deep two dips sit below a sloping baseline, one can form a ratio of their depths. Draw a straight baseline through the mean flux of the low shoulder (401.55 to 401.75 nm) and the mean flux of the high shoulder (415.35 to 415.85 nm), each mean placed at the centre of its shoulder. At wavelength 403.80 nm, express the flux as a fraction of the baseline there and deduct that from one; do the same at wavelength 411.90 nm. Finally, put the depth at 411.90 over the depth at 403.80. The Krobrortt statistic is -1.2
